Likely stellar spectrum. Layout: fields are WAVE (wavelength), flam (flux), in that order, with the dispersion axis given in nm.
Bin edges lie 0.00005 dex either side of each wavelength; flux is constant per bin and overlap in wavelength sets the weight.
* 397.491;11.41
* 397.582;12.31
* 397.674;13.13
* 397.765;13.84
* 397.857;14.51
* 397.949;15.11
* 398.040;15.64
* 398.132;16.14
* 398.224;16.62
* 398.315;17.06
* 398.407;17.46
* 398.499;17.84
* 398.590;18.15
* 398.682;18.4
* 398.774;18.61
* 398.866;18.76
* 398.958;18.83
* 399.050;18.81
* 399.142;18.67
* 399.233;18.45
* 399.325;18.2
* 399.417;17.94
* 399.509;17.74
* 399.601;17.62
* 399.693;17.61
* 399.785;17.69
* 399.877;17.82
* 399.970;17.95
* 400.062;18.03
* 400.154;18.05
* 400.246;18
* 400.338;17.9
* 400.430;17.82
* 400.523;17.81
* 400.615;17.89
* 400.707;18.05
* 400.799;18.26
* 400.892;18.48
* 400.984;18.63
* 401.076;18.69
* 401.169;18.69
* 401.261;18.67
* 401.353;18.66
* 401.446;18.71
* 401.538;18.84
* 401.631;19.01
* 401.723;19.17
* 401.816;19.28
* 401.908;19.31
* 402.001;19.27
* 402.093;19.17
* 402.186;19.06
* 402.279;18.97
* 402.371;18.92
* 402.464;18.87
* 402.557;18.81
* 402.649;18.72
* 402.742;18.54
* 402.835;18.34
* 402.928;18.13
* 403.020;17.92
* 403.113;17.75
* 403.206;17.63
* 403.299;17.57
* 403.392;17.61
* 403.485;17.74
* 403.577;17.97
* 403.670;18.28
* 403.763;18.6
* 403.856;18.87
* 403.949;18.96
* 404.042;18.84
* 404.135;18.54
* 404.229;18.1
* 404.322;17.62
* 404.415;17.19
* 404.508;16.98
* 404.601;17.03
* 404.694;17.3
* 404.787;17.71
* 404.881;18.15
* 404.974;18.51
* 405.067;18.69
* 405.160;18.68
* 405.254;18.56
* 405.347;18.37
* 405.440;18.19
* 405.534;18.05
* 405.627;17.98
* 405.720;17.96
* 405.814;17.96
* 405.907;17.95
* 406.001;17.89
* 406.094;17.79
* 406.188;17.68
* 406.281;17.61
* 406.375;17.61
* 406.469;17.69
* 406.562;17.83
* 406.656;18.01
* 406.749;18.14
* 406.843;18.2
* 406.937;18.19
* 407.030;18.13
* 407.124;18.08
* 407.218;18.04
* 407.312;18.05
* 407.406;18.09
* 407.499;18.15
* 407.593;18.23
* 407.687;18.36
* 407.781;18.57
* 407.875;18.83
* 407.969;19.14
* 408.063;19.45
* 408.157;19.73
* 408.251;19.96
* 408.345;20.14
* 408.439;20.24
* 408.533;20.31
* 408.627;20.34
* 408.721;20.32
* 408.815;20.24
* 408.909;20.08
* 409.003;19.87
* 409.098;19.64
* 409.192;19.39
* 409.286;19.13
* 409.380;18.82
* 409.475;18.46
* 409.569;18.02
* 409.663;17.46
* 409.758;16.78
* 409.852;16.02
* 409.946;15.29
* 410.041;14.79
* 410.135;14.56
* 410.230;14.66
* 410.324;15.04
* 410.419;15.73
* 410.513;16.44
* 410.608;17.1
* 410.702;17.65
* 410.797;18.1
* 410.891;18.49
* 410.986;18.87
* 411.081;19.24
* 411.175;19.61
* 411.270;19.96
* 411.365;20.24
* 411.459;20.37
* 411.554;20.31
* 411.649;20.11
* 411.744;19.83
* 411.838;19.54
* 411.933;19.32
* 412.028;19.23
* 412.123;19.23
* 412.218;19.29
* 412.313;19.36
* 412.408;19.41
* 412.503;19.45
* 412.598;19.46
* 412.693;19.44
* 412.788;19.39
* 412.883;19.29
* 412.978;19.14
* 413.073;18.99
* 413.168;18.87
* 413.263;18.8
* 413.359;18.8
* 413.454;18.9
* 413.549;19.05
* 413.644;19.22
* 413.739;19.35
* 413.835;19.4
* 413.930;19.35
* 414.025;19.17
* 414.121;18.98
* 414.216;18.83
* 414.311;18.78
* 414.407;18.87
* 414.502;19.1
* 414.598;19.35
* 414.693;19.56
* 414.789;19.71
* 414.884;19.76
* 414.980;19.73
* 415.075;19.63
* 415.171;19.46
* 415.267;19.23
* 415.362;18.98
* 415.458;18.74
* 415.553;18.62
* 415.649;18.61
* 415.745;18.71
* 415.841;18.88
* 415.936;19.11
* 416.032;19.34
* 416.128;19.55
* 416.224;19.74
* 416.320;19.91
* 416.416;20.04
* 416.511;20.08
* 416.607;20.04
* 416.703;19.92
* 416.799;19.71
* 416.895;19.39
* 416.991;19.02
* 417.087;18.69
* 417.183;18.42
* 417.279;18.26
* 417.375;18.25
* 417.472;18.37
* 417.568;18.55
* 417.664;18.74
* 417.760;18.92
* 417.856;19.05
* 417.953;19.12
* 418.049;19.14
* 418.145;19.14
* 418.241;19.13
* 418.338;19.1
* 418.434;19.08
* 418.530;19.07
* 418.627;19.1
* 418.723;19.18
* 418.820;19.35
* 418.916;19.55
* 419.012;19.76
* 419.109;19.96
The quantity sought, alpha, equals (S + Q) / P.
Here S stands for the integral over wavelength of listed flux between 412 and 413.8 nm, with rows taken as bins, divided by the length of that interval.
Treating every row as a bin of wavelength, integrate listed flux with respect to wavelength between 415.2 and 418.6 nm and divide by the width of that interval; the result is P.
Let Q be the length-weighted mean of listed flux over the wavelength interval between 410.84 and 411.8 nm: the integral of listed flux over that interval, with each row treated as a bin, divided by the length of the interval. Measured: 2.04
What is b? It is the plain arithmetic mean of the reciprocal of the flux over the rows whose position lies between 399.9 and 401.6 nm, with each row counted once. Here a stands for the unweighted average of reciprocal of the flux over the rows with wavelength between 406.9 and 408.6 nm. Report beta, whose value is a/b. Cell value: 0.97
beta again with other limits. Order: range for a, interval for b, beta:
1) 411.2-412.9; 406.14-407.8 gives 0.92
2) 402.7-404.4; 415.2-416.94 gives 1.07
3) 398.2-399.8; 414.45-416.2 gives 1.07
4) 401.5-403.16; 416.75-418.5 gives 1.01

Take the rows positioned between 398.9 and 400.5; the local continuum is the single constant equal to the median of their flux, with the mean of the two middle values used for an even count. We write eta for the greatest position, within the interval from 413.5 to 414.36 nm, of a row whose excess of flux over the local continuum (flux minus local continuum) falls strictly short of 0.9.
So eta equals 414.311 nm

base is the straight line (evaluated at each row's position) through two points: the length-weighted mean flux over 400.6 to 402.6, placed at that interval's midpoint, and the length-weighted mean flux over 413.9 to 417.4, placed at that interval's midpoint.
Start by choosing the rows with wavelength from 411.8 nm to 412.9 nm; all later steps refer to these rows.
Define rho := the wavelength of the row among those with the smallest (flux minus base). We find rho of 412.123 nm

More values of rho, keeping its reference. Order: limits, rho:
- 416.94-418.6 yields 417.375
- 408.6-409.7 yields 409.663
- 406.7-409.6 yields 409.569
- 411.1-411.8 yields 411.175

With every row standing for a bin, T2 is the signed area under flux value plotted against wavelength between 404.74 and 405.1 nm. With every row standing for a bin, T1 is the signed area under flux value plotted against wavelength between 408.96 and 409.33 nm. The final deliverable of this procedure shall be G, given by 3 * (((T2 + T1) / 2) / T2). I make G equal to 3.1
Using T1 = 7.2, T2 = 6.57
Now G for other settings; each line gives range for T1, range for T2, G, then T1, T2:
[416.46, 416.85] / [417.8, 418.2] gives 3.0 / 7.8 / 7.65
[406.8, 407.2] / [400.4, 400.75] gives 3.2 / 7.3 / 6.26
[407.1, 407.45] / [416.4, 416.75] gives 2.8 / 6.3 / 7.02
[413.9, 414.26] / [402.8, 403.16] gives 3.1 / 6.9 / 6.49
